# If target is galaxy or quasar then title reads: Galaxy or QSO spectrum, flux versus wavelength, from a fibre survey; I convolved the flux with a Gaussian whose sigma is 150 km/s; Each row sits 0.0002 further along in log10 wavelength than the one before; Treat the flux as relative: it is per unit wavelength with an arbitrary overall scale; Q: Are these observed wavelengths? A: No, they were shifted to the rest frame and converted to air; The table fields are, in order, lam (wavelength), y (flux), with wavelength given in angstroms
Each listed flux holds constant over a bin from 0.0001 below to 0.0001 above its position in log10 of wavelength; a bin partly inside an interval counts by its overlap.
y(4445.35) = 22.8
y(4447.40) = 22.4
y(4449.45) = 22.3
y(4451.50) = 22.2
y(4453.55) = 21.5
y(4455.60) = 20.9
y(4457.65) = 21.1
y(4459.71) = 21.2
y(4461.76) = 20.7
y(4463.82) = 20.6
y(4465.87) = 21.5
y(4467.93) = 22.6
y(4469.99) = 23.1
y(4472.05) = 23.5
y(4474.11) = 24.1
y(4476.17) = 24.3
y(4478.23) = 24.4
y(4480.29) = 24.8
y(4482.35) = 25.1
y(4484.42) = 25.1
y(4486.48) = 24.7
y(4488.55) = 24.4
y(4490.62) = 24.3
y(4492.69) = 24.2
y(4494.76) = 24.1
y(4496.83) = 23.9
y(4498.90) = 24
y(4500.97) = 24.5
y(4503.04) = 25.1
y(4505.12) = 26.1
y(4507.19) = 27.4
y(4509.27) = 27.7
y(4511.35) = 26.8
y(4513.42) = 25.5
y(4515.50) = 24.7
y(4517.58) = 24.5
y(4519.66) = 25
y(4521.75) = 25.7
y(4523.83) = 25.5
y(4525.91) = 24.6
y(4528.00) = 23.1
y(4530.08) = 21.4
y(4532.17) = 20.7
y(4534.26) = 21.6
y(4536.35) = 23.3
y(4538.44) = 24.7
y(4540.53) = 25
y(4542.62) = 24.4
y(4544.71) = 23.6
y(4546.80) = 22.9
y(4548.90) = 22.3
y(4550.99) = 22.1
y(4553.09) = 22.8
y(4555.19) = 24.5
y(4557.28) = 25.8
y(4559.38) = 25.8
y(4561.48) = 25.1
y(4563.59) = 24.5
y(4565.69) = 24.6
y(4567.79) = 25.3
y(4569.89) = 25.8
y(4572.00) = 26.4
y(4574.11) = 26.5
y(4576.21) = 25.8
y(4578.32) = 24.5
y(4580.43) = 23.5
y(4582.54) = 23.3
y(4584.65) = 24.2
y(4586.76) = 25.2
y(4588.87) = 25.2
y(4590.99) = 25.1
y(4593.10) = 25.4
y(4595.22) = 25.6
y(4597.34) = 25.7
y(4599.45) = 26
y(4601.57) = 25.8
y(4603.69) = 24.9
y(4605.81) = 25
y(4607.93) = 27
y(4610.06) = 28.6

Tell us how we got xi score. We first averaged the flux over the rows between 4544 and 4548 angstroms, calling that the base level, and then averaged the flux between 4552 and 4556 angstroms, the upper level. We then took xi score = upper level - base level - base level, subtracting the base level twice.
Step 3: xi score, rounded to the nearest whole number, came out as -23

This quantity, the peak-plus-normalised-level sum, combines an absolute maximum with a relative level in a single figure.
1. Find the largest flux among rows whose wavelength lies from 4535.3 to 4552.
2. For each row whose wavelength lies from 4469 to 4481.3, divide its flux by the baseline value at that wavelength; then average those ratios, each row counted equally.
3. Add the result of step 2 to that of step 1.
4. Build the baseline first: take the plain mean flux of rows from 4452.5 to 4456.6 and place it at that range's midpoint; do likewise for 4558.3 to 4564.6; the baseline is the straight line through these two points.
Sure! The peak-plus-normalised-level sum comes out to 26.1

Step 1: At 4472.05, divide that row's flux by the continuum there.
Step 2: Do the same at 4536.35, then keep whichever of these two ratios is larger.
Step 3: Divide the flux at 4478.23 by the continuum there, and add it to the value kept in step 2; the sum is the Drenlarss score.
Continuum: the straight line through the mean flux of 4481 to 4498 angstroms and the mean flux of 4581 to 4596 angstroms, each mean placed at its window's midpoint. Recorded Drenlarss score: 1.96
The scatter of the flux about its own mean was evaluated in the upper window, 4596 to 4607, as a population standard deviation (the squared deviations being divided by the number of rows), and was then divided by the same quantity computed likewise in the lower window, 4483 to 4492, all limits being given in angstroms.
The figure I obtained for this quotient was 1.4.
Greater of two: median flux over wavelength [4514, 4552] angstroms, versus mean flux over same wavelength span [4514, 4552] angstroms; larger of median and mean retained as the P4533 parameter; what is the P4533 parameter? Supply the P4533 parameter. 24.0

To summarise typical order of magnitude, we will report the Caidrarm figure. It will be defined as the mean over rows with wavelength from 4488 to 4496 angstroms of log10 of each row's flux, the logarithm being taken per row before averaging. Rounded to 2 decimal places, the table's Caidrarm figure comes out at 1.38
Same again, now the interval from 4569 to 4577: 1.42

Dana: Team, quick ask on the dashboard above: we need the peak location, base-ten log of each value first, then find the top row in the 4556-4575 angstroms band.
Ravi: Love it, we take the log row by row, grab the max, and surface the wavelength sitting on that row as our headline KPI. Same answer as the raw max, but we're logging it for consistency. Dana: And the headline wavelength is 4574.11 angstroms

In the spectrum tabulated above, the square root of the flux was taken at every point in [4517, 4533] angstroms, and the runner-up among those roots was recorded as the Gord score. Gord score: 5.0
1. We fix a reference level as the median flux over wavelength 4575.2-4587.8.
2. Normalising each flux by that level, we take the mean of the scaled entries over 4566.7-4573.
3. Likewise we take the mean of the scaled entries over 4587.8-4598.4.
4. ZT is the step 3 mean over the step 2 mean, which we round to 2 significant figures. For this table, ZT 0.98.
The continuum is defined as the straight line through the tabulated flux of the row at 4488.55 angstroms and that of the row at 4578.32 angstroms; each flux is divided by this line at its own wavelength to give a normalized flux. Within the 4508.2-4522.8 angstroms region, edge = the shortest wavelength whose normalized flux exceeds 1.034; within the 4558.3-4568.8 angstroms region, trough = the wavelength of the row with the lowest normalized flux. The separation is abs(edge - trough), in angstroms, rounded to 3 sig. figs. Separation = 54.3 angstroms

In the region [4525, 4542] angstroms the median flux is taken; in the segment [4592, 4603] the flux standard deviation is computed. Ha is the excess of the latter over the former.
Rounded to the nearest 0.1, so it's -23.0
